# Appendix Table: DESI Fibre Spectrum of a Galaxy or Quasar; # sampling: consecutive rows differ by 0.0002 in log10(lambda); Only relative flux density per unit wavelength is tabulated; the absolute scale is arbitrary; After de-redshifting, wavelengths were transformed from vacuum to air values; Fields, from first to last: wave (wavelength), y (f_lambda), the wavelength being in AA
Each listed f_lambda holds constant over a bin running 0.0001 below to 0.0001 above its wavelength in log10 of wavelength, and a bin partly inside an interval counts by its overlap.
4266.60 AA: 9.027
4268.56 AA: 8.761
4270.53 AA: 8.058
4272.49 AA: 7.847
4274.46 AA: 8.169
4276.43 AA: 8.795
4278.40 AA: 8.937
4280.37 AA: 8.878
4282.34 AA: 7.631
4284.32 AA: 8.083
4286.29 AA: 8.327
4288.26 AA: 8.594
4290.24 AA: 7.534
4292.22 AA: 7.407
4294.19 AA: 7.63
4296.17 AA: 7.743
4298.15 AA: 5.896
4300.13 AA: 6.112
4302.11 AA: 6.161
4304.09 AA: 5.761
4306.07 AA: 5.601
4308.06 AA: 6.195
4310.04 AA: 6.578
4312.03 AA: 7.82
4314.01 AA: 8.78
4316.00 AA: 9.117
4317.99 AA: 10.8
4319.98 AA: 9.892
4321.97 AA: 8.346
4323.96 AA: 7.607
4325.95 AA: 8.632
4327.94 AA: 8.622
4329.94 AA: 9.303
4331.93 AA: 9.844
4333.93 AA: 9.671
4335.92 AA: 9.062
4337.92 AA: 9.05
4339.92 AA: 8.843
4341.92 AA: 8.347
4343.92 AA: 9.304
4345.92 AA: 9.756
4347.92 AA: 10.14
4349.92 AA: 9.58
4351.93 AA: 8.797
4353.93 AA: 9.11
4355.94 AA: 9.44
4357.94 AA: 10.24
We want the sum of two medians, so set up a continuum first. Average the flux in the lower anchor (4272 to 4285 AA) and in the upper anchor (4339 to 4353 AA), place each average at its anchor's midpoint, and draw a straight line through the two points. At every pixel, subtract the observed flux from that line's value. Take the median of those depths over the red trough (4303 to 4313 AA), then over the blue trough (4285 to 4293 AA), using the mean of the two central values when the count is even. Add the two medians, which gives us 3.1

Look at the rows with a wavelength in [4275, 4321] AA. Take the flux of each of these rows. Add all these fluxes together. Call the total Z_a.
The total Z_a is 178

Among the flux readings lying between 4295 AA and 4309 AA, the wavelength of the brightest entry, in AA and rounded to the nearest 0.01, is 4296.17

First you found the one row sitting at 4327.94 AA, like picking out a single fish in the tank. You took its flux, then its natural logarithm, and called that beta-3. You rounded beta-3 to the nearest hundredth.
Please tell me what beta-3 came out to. 2.15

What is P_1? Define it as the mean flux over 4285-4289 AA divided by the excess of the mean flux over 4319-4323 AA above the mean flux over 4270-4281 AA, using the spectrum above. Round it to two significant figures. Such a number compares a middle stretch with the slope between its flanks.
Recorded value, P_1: 13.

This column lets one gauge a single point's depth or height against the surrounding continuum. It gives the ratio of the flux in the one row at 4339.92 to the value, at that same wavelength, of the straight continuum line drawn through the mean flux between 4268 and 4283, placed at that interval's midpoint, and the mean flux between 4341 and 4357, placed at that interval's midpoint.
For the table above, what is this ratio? 0.96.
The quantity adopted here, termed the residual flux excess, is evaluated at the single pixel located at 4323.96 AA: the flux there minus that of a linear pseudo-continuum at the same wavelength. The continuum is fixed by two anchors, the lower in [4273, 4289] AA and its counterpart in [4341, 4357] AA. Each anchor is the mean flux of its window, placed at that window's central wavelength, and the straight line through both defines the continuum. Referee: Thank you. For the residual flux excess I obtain -1.4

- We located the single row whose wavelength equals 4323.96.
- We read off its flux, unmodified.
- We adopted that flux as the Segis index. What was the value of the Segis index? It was 7.607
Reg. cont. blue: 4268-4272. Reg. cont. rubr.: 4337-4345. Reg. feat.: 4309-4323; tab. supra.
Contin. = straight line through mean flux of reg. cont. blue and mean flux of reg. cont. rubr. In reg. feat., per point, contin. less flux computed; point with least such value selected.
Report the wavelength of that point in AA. 4317.99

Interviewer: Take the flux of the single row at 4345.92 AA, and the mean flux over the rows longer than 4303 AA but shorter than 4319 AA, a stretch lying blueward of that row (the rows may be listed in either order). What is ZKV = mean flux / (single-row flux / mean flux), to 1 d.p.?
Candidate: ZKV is 5.9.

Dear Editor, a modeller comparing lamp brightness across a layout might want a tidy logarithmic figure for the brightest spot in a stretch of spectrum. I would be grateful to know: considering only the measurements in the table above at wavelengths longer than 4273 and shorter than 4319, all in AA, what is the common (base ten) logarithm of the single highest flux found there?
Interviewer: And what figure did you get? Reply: 1.03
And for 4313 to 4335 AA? 1.03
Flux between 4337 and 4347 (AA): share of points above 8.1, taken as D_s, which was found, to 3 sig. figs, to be 1.00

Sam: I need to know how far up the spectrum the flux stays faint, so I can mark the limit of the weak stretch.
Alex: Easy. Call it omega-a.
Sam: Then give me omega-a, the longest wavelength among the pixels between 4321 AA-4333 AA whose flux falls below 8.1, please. 4323.96 AA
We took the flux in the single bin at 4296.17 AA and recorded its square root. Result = 2.8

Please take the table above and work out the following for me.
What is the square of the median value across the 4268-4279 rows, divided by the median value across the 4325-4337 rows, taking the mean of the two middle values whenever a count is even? 7.8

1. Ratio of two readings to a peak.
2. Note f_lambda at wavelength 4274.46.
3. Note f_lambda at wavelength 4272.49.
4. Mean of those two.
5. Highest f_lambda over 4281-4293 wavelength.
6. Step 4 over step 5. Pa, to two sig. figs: 0.93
